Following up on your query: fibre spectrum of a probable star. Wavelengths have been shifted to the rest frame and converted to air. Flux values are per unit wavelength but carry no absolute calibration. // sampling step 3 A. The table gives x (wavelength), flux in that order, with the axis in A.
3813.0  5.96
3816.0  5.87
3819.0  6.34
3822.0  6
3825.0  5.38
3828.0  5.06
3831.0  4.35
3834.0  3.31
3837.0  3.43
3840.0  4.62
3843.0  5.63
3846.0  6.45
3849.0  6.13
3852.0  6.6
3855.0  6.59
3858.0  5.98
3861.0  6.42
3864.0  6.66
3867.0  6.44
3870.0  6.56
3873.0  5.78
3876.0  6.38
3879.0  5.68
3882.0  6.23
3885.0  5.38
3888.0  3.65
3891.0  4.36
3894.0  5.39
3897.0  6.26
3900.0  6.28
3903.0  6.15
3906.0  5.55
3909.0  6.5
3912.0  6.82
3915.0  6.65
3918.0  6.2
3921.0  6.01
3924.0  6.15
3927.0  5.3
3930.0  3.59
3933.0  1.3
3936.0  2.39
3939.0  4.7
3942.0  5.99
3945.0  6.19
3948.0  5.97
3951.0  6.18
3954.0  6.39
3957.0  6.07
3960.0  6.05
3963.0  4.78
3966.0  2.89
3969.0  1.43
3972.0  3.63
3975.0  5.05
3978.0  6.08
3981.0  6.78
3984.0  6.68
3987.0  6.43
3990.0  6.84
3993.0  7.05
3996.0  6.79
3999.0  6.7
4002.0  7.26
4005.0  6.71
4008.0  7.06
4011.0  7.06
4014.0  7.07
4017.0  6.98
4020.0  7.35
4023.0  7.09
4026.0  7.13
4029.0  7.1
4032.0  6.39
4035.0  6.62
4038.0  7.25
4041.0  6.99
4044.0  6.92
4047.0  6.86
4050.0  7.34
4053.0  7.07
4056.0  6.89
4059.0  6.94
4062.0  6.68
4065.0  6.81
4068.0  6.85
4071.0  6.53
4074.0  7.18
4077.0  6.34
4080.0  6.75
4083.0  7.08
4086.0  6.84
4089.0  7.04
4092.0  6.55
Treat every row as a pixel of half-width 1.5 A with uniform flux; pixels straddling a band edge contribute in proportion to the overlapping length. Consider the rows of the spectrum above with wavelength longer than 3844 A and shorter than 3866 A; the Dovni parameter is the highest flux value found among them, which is 6.66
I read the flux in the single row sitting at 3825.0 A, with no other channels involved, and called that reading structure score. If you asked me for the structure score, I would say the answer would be 5.38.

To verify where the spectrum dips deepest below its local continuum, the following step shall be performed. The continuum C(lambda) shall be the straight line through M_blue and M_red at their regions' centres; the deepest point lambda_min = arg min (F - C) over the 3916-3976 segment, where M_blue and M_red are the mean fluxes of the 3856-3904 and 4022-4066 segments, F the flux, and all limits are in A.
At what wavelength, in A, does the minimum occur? 3969.0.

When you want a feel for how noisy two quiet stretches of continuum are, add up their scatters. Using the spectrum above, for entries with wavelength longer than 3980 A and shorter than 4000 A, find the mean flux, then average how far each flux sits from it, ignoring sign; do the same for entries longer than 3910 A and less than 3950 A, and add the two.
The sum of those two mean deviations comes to 1.47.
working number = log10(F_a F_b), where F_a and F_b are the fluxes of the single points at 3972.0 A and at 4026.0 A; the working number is 1.41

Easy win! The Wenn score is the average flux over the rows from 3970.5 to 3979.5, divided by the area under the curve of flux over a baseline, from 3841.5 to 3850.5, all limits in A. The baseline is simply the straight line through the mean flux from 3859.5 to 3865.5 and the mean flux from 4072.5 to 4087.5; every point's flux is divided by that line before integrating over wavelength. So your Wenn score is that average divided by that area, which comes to 0.59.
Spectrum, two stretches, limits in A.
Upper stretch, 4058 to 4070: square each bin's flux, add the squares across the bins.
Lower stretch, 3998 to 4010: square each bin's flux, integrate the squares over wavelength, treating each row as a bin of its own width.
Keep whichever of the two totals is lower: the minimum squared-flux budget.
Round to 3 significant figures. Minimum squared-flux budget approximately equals 186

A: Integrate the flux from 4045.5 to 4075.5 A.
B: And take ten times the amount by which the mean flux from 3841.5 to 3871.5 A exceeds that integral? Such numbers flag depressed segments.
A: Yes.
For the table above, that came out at -2011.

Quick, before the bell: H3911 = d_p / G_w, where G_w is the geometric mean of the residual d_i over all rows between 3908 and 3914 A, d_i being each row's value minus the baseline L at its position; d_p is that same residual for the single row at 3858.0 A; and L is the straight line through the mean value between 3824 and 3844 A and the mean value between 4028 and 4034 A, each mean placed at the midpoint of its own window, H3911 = 0.9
